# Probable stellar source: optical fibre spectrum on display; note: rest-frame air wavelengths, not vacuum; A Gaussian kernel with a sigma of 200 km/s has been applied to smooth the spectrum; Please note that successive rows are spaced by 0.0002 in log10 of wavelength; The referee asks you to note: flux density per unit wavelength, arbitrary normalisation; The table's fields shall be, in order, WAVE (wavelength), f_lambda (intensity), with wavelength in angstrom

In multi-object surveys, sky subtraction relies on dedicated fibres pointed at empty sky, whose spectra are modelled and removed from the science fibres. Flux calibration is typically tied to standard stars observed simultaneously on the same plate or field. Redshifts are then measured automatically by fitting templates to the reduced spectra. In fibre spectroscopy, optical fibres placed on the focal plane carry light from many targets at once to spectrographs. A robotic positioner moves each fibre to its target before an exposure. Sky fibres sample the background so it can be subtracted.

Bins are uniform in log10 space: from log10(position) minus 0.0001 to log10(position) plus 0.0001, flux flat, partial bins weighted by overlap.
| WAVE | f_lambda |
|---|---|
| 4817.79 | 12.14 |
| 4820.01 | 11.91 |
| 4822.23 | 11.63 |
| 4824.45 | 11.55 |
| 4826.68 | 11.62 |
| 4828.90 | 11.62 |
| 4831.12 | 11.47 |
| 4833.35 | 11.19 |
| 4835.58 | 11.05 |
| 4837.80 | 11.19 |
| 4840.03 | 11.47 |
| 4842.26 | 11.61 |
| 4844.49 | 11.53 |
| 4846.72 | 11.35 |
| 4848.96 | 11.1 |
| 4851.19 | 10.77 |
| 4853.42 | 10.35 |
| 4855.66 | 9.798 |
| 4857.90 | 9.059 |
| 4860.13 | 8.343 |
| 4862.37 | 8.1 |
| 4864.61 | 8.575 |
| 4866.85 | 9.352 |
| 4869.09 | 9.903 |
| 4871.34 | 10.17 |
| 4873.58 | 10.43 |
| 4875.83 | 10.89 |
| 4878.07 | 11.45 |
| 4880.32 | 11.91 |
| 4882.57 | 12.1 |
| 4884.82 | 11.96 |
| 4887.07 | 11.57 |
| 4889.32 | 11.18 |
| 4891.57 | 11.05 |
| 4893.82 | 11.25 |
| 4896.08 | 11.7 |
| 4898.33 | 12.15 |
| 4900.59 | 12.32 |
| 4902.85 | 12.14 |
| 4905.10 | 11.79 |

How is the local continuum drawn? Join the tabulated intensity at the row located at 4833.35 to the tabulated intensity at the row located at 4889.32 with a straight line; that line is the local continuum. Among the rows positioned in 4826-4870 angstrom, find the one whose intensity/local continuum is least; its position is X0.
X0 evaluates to 4862.37 angstrom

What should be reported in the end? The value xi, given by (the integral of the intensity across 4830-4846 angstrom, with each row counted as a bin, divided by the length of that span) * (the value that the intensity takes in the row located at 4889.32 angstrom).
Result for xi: 127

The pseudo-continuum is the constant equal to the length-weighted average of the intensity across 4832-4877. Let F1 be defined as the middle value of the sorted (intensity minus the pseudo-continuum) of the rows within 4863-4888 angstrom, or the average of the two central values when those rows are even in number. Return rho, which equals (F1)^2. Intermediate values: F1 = 0.6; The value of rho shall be 0.3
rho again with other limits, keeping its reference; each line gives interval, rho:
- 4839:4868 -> 0.0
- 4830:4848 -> 1.2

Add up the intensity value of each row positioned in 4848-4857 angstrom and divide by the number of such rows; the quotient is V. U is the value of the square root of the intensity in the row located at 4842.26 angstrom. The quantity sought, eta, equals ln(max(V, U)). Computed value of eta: 2.35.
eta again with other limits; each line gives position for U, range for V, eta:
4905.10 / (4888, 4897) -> 2.42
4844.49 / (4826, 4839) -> 2.43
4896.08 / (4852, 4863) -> 2.21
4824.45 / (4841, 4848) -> 2.44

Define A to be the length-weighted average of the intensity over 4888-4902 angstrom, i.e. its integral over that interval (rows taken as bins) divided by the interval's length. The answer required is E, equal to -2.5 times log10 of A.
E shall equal -2.66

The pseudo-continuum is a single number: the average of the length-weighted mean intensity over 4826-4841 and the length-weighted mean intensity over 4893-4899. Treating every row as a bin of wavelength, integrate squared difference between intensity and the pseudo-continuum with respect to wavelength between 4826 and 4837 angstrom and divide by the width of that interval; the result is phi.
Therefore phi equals 0.08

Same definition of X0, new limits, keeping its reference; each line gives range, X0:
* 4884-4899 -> 4891.57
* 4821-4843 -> 4835.58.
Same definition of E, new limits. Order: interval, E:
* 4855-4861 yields -2.39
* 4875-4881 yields -2.64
